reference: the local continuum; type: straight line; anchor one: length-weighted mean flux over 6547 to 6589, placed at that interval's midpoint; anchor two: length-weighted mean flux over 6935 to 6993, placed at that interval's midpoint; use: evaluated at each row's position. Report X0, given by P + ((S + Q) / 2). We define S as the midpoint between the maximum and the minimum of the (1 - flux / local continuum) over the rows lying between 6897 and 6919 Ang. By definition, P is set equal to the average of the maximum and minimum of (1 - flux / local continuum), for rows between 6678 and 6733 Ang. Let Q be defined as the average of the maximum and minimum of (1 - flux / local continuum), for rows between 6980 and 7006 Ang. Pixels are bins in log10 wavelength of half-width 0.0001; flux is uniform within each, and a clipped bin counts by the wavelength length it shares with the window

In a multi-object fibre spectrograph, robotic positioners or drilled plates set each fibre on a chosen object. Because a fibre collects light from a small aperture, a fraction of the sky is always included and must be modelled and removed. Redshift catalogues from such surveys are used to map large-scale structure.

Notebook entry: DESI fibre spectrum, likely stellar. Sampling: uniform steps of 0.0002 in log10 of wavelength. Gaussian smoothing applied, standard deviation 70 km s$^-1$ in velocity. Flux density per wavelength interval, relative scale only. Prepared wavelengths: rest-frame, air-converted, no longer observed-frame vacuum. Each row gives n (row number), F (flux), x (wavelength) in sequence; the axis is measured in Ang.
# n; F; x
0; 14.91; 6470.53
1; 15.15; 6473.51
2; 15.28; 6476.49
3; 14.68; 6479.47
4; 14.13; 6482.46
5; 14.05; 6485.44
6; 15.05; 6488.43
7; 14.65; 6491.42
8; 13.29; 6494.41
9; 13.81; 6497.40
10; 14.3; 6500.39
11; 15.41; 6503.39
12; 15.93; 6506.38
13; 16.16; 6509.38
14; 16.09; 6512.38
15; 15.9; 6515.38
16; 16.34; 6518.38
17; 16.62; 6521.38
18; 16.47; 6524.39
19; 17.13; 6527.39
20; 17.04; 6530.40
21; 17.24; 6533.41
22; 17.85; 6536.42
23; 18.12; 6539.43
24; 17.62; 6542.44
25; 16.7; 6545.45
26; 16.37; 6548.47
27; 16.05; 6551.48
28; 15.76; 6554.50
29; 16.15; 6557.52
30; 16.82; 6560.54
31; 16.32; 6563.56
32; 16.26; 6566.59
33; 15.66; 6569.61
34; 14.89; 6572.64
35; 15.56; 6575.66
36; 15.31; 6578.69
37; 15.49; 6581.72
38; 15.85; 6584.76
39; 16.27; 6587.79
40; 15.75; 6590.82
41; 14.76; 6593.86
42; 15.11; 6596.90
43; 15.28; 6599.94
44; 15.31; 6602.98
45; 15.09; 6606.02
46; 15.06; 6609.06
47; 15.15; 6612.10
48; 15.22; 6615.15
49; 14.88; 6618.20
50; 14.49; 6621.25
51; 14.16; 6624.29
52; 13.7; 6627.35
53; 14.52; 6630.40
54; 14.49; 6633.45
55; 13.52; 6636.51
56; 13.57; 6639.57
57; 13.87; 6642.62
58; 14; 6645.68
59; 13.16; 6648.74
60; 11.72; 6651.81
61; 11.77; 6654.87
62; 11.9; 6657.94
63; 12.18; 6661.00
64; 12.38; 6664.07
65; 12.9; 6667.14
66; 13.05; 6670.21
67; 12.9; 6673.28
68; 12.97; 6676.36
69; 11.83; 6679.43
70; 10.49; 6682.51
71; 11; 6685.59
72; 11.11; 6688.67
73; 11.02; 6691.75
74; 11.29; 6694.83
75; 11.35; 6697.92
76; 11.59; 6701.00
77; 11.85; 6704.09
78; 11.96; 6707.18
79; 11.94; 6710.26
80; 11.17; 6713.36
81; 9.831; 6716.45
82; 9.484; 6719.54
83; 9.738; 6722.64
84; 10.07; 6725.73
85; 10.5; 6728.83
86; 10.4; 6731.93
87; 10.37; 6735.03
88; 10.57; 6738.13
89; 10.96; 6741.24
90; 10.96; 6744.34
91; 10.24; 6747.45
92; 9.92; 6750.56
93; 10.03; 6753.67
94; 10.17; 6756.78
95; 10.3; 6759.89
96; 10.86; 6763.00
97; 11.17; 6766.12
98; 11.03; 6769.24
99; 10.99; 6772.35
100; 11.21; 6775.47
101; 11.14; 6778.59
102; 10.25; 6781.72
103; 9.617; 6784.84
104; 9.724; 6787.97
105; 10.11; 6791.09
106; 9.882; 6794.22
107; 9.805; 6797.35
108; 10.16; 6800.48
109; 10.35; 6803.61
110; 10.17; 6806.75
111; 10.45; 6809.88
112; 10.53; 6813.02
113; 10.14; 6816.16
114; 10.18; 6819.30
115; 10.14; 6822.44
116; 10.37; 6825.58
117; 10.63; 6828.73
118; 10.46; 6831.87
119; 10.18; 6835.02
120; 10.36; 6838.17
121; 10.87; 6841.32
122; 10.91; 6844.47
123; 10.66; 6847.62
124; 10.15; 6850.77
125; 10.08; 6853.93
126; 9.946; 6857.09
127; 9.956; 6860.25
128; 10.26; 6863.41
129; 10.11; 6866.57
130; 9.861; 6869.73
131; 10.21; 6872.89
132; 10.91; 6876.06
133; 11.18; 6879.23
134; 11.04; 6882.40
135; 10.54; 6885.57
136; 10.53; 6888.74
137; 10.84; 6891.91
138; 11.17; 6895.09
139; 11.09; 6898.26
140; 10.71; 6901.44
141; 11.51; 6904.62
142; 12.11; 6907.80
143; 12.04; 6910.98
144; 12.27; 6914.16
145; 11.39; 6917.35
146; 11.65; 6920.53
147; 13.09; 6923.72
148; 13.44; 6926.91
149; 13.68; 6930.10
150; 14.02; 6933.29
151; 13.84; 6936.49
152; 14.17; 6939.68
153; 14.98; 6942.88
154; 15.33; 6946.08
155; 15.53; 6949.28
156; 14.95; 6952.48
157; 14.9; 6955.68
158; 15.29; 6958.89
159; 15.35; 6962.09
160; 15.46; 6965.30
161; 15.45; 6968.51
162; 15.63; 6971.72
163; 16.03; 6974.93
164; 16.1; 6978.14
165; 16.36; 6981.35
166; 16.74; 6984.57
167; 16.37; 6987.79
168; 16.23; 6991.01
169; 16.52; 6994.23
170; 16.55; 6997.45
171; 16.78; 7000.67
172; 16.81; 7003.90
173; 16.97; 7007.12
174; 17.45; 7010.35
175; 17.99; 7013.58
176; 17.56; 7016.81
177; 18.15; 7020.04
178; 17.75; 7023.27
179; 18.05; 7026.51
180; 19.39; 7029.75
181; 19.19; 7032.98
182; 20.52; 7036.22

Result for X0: 0.42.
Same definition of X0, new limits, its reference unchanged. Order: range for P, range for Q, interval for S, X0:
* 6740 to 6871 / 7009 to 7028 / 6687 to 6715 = 0.40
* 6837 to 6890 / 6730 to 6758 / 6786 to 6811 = 0.67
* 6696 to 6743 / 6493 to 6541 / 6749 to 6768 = 0.49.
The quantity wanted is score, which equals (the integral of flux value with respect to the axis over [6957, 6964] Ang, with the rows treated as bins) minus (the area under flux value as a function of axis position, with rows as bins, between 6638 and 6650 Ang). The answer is -57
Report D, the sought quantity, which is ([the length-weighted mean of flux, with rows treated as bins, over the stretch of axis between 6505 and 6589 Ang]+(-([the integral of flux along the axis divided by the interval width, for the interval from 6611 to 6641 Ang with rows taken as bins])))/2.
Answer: 1.0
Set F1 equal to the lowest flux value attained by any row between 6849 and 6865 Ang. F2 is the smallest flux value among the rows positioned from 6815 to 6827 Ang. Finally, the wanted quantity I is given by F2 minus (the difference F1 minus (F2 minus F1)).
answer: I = 0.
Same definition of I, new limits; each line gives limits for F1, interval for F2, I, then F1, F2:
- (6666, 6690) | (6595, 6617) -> 9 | 10.49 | 15.06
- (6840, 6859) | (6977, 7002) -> 12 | 9.946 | 16.1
